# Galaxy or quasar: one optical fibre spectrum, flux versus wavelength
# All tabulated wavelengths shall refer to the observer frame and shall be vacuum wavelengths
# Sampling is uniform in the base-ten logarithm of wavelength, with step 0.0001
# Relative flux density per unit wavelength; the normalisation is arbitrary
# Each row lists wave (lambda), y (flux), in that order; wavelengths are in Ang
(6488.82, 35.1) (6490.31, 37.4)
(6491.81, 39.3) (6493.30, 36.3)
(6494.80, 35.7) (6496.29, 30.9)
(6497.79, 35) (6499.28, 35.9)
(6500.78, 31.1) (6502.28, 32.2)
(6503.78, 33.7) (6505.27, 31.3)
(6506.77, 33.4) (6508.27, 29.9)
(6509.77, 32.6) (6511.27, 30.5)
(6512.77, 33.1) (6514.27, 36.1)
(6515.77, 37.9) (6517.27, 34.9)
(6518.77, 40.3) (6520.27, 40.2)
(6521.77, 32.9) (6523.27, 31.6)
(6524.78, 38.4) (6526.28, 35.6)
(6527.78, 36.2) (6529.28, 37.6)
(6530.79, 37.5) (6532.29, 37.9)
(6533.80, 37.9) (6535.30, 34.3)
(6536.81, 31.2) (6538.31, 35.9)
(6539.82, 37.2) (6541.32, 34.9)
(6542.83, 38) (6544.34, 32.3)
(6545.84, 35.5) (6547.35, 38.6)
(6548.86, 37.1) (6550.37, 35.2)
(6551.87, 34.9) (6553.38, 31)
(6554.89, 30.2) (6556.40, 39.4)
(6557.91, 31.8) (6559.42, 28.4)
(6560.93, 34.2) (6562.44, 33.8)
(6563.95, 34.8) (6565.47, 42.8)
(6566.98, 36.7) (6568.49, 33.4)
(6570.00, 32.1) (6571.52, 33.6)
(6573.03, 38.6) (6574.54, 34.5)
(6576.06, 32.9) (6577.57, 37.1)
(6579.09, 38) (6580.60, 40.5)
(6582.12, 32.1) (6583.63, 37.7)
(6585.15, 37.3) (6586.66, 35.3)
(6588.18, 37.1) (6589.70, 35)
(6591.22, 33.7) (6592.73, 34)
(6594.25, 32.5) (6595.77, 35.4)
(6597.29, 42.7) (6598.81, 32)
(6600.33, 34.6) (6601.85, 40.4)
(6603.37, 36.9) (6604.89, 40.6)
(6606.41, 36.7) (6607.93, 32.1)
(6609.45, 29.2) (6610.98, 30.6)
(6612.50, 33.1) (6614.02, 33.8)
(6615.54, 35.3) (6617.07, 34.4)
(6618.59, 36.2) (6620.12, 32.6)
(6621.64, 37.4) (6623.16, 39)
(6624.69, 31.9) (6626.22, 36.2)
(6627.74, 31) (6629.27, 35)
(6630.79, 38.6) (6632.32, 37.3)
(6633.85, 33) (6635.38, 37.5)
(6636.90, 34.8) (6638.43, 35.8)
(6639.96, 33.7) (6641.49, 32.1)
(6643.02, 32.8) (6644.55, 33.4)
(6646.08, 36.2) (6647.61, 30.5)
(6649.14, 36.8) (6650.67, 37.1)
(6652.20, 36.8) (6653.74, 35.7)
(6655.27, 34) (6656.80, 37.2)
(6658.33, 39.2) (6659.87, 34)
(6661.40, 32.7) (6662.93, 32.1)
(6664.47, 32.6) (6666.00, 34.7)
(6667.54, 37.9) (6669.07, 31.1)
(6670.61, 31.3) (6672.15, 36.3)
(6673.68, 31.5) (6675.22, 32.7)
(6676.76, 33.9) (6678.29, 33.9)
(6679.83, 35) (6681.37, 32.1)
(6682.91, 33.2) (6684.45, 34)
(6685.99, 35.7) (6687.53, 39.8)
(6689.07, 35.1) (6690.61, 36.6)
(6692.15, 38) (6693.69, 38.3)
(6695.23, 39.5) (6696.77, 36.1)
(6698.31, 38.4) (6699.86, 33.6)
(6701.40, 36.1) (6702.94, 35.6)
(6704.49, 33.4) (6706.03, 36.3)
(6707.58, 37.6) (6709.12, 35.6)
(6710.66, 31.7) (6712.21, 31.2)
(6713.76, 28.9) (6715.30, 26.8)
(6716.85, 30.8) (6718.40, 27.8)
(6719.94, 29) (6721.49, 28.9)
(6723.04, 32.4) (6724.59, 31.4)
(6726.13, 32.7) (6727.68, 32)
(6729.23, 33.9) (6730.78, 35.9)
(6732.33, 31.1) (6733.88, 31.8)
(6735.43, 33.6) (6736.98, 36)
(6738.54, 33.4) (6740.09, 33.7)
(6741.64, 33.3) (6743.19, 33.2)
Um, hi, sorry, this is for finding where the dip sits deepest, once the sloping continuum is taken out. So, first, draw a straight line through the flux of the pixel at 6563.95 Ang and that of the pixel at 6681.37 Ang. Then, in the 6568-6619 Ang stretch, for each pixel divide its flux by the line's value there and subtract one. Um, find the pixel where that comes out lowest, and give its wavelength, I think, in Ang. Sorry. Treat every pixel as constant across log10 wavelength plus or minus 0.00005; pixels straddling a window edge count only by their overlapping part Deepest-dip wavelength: 6609.45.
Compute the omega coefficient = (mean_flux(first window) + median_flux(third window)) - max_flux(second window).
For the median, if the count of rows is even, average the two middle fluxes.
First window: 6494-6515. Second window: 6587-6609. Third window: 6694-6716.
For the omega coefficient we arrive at 26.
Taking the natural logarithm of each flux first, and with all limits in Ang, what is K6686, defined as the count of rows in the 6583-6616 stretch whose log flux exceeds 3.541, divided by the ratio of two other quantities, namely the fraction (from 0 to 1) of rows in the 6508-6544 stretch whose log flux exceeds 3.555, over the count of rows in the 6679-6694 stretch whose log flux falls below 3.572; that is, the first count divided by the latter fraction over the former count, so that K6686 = 111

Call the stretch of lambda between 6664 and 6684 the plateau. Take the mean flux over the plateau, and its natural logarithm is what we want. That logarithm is 3.51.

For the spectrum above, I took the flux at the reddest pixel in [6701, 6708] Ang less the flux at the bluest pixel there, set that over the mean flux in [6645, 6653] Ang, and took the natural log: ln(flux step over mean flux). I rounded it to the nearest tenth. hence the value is -3.2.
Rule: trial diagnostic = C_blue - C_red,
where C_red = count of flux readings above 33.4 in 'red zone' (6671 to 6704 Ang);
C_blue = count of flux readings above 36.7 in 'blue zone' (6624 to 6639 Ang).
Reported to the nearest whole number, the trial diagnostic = -14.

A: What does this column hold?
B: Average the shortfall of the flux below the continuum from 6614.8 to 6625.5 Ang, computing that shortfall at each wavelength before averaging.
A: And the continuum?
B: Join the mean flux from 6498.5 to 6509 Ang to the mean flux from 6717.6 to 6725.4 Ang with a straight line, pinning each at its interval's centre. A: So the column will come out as -4.1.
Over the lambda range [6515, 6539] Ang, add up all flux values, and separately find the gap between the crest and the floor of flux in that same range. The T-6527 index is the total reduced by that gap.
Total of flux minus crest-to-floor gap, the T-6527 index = 571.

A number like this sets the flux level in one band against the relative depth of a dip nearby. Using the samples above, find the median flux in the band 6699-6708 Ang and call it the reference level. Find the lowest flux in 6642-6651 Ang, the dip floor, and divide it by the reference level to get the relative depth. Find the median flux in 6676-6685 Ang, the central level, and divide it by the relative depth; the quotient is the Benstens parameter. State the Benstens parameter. 39.8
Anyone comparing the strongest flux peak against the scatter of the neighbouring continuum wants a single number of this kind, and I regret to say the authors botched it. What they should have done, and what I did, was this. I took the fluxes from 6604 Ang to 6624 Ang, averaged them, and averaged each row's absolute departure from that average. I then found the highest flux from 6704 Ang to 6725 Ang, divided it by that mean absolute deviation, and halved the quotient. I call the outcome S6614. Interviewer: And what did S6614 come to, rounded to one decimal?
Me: 7.2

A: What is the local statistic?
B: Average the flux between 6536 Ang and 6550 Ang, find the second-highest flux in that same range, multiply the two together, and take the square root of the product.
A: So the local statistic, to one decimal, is 36.8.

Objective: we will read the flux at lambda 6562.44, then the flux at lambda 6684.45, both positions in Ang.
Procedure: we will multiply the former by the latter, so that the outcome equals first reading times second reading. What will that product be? 1149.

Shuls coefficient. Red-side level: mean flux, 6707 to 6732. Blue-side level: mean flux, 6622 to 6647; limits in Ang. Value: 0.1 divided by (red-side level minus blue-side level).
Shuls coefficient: -0.03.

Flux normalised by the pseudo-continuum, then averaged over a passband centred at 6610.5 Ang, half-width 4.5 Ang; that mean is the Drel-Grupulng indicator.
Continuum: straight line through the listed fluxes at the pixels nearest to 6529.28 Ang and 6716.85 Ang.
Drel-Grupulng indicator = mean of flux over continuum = 0.94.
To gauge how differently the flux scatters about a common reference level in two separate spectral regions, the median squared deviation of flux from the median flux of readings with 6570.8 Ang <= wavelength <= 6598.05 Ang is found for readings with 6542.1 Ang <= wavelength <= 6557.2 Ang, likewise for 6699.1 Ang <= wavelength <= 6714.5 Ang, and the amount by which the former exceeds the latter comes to 5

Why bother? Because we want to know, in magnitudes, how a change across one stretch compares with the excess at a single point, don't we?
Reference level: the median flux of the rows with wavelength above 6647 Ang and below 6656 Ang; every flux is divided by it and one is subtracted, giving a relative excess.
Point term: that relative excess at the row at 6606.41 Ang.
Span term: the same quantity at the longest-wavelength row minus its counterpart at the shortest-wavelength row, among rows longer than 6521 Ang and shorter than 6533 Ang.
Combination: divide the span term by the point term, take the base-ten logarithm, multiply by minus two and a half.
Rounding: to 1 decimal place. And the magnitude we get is -2.6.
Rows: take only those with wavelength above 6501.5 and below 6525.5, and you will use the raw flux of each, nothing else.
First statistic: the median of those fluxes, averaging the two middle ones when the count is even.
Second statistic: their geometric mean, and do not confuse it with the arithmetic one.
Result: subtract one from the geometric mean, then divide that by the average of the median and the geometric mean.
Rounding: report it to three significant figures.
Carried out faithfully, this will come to 0.984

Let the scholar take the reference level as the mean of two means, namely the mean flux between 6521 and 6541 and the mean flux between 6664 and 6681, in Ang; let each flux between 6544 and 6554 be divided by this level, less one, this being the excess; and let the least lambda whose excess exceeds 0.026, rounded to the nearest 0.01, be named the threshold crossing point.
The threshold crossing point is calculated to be 6547.35 Ang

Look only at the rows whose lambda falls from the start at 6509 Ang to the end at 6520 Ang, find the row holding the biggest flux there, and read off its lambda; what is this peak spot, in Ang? 6518.77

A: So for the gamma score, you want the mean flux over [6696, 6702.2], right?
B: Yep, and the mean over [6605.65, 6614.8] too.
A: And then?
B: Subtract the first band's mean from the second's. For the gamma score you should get -3.5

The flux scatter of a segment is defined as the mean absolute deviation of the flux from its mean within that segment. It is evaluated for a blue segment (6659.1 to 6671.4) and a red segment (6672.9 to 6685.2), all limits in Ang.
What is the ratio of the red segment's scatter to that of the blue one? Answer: 0.54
